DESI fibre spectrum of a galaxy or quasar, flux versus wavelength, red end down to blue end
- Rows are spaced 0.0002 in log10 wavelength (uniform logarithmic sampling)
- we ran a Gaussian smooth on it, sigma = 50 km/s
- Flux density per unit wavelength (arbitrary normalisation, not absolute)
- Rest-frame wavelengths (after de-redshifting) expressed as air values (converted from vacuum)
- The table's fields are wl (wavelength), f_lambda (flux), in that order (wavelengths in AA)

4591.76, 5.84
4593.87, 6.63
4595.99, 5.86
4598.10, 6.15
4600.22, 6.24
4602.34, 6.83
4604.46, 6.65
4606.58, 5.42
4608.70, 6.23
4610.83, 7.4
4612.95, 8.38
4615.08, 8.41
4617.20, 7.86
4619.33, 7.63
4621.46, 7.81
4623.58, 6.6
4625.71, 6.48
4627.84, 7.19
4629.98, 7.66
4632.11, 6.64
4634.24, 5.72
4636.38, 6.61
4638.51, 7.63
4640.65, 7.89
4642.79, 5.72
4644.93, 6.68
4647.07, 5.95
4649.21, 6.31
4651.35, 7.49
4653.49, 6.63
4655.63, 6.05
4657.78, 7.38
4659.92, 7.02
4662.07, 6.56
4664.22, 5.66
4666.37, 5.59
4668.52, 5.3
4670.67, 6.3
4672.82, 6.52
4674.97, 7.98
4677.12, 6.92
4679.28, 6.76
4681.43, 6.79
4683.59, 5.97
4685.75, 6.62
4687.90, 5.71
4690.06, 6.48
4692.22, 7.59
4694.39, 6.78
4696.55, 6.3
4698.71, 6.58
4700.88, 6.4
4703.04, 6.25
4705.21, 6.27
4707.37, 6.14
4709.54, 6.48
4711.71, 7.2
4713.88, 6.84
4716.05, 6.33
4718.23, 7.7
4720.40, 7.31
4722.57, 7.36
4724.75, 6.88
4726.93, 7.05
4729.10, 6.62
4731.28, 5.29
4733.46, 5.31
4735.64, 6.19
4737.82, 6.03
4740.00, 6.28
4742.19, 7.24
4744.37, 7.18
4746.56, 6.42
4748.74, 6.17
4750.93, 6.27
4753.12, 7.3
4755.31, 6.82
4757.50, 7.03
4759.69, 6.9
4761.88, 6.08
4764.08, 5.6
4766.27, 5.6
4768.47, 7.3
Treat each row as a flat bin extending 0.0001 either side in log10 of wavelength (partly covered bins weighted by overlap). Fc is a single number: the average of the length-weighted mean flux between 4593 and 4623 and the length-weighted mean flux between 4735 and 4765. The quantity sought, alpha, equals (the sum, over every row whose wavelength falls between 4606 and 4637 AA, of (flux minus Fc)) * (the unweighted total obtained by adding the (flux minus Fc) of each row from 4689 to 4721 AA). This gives -3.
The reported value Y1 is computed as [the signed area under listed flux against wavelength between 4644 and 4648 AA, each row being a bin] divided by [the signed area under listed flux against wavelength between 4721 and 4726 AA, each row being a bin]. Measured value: 0.7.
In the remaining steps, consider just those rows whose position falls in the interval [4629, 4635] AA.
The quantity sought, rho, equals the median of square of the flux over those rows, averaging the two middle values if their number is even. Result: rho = 44.1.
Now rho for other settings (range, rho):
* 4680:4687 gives 43.8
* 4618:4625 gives 58.2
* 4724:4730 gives 47.3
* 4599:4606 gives 44.2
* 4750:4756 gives 46.5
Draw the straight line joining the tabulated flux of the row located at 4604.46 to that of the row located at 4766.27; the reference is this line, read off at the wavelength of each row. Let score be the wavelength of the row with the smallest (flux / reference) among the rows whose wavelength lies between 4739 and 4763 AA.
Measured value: 4748.74 AA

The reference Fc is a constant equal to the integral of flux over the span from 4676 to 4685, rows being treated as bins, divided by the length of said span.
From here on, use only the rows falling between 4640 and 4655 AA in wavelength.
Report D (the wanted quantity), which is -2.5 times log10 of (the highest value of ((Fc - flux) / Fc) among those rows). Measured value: 2.17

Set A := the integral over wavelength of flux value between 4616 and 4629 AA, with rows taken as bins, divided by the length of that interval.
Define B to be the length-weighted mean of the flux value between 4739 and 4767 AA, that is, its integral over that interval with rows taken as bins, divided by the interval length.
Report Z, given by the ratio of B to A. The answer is 0.90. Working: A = 7.28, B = 6.5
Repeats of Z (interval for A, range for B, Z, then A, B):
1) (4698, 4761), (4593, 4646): 1.04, 6.61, 6.9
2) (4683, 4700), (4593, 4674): 1.03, 6.52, 6.7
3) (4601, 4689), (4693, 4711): 0.95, 6.75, 6.4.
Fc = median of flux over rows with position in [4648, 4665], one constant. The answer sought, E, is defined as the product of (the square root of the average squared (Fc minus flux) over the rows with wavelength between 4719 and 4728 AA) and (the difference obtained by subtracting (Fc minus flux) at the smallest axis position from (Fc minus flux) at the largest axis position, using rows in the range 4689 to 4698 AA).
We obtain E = 0.1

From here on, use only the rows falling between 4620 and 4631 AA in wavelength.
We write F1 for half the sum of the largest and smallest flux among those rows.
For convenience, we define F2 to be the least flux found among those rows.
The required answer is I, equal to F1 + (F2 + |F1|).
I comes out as 20.8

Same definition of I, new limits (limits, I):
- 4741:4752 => 19.6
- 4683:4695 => 19.0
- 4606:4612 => 18.2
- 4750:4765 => 18.5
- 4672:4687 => 19.9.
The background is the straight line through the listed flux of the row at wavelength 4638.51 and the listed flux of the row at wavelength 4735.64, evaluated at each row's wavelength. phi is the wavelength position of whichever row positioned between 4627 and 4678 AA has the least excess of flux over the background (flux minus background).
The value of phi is 4634.24 AA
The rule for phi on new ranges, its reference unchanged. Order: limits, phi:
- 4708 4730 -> 4716.05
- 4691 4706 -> 4696.55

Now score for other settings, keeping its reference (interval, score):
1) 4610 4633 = 4625.71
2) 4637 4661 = 4642.79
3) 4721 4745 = 4731.28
